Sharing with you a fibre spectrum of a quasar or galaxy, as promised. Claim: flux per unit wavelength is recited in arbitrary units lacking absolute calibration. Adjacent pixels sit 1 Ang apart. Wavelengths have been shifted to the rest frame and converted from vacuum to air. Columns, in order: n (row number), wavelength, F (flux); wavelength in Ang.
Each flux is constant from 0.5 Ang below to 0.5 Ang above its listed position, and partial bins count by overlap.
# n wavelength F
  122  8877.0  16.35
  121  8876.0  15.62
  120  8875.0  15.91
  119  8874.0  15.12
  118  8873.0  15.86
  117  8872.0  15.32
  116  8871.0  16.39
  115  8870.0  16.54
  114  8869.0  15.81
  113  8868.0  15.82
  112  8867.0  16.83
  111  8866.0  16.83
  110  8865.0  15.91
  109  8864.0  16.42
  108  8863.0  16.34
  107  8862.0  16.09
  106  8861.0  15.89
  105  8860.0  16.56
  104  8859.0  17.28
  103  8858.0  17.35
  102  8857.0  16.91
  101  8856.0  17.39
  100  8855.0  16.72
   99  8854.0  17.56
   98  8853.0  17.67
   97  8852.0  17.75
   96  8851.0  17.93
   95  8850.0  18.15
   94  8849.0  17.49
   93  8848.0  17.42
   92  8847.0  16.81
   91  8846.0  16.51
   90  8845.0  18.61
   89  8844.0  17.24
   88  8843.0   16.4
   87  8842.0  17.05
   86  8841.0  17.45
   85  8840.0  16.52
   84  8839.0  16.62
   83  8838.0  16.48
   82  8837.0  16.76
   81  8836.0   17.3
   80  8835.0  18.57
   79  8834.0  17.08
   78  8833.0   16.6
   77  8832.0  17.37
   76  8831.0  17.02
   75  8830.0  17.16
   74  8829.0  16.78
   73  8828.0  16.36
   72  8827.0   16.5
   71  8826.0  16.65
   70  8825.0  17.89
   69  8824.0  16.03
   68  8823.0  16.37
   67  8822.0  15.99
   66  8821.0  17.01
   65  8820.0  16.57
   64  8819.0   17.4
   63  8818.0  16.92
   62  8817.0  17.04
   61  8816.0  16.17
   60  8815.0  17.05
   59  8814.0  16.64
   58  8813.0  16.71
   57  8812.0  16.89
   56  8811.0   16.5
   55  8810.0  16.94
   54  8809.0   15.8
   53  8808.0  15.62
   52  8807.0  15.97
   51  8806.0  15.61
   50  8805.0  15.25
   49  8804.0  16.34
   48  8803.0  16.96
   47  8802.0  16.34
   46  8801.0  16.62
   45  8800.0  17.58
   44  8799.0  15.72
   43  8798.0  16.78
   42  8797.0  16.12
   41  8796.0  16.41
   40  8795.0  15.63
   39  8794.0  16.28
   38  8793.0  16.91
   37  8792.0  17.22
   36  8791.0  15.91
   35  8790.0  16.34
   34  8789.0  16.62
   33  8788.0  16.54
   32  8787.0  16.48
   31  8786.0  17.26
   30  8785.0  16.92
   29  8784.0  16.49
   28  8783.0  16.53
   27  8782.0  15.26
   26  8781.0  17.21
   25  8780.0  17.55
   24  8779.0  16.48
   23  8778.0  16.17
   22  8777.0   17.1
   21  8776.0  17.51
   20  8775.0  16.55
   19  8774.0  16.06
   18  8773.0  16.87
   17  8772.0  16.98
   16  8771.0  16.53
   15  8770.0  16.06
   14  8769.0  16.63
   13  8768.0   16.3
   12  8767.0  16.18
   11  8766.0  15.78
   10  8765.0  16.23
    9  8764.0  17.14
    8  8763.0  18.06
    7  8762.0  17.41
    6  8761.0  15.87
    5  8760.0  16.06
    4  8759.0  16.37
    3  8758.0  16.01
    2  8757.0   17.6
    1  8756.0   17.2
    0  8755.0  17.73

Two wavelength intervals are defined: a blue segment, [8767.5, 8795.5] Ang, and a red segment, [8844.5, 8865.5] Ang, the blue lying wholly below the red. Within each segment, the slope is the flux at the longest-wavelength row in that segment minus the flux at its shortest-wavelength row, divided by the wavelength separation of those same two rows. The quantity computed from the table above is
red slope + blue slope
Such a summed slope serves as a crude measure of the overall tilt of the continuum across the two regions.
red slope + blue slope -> -0.2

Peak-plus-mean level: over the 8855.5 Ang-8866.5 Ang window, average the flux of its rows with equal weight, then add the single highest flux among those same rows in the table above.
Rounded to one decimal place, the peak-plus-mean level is 34.0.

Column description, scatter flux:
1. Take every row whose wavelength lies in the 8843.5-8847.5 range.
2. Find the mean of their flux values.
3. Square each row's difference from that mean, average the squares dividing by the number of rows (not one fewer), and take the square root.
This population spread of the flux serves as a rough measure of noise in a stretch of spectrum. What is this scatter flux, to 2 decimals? 0.80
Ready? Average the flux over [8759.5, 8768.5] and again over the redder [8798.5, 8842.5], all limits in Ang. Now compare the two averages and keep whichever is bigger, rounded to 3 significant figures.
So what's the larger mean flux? 16.7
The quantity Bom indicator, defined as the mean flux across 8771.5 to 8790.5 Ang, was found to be 16.7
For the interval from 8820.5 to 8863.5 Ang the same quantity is 17.0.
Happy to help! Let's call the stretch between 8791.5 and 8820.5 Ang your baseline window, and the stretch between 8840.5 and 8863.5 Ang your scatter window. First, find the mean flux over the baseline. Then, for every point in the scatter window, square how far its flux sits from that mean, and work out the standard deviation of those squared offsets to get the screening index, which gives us 1.1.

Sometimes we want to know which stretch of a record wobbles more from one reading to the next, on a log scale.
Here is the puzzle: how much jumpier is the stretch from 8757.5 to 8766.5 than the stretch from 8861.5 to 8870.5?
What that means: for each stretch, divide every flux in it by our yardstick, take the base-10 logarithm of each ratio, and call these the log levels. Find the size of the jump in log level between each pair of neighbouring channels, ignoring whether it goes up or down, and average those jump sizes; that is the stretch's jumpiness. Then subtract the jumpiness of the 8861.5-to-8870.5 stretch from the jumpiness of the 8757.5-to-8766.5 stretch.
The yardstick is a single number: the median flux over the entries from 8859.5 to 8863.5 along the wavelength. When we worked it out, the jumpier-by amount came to 0.0055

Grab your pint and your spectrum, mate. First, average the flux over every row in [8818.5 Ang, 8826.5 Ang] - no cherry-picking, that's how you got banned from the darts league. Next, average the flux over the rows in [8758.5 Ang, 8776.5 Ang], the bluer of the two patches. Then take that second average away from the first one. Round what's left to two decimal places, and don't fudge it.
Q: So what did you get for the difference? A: 0.15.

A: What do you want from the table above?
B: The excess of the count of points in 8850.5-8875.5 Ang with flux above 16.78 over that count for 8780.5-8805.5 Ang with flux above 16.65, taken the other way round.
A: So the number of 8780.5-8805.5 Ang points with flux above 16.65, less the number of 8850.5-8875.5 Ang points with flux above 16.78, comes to -2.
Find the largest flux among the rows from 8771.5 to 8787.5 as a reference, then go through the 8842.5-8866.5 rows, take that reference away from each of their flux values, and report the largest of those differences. 1.1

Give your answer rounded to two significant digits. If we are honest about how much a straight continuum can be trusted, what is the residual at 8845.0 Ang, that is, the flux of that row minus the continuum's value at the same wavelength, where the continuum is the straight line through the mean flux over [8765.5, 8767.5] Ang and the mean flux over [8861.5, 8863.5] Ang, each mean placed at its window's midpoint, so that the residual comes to 2.4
